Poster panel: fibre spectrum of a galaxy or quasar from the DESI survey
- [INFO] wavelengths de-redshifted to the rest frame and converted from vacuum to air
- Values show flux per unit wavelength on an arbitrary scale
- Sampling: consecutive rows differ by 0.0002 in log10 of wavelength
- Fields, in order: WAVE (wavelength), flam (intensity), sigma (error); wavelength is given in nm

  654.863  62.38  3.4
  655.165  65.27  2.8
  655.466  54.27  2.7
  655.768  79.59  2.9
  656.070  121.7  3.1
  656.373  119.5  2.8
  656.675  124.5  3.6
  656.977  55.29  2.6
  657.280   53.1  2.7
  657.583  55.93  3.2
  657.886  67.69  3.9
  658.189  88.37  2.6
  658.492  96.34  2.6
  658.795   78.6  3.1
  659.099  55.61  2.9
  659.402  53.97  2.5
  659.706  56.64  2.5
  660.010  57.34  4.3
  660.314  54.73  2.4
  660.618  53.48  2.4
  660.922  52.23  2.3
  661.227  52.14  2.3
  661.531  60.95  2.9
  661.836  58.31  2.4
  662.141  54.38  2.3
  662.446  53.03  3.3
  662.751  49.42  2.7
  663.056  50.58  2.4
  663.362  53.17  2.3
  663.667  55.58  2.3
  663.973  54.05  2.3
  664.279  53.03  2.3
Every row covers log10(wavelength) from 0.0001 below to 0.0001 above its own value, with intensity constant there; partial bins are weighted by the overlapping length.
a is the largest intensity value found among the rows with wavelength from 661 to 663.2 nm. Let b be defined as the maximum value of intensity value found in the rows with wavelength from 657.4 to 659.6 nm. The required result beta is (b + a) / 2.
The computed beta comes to 79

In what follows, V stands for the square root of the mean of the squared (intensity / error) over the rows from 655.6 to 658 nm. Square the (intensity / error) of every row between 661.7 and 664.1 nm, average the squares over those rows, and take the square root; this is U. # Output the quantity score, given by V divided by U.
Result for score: 1.32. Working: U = 22.0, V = 29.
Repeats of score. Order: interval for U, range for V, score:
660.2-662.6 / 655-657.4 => 1.35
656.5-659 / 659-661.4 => 0.78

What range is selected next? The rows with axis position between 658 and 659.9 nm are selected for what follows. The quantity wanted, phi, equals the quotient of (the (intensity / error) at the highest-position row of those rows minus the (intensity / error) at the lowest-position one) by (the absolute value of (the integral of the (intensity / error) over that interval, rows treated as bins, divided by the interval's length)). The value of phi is -0.4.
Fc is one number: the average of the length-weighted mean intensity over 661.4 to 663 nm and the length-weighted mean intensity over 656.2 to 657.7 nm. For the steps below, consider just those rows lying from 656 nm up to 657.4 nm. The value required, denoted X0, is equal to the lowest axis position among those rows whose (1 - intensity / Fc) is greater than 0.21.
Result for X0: 657.280 nm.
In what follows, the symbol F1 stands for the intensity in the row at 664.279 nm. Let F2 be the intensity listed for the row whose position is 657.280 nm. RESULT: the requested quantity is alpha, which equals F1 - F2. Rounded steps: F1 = 53.03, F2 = 53.1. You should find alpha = 0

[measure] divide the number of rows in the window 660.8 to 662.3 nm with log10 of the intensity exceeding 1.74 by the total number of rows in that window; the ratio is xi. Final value 0.40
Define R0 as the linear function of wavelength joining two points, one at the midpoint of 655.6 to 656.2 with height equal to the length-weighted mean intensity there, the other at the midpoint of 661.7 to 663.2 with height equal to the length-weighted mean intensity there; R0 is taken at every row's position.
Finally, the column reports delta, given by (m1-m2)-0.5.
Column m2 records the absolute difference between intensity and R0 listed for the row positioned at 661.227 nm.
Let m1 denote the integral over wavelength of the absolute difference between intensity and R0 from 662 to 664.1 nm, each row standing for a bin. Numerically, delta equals 0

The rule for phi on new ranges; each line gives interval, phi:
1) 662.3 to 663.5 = 0.4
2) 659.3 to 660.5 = 0.1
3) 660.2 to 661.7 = -0.1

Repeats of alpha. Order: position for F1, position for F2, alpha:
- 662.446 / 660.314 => -2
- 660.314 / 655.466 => 0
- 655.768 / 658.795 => 1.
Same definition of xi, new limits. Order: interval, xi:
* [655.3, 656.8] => 0.80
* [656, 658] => 0.86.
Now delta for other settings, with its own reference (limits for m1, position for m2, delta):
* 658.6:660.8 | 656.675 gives -2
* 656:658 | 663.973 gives 46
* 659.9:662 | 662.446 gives 18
